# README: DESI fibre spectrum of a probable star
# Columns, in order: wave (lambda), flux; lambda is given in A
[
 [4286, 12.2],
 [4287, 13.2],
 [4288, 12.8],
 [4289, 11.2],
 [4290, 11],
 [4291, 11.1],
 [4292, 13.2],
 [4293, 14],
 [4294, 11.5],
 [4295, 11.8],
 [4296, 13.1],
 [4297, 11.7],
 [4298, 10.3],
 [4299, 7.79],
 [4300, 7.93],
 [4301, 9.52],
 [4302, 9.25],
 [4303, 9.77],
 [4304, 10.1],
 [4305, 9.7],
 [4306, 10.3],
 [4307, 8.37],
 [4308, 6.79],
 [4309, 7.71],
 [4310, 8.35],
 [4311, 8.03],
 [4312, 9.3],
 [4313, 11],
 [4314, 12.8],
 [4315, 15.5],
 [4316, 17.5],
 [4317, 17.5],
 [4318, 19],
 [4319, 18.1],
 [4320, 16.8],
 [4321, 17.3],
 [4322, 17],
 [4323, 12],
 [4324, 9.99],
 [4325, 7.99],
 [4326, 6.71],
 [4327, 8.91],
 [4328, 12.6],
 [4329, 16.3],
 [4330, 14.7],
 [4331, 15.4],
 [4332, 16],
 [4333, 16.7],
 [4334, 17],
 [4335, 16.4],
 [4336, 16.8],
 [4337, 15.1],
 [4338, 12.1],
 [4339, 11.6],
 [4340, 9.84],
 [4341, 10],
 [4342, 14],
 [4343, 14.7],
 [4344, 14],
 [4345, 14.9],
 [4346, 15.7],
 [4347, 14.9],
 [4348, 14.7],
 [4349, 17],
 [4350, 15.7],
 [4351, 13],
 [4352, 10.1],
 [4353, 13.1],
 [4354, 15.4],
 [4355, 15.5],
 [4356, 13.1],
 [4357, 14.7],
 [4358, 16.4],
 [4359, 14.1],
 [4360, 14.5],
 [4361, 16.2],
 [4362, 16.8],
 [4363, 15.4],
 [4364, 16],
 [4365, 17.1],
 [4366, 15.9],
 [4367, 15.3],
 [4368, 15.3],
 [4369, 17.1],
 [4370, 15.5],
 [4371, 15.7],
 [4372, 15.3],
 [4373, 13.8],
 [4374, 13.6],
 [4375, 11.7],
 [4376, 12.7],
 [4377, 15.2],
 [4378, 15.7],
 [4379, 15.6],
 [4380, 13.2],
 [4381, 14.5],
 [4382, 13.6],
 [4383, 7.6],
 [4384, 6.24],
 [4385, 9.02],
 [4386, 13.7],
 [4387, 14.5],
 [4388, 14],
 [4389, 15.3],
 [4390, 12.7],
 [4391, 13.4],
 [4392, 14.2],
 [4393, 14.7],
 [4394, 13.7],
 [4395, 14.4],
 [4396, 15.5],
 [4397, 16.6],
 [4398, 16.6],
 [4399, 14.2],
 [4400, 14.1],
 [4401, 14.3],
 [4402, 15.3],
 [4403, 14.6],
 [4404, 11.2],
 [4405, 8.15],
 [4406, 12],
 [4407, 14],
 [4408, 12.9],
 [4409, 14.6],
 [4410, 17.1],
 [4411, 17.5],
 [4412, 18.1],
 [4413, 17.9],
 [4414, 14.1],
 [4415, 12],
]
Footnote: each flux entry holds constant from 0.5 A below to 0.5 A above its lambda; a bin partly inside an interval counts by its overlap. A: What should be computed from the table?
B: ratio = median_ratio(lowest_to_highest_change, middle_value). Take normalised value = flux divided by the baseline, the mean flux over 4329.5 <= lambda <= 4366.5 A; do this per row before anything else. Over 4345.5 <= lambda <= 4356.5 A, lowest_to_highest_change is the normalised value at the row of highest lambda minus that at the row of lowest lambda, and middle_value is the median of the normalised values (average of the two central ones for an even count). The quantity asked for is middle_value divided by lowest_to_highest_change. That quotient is -5.7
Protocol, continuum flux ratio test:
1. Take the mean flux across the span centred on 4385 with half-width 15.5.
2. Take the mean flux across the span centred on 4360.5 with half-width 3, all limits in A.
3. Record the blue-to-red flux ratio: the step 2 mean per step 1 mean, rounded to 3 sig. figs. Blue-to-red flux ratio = 1.13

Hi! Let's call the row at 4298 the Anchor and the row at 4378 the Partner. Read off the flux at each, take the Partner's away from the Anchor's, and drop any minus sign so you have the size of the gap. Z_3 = 5.4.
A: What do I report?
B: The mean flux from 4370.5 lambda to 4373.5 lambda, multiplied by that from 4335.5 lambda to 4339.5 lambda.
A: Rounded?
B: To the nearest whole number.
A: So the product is 208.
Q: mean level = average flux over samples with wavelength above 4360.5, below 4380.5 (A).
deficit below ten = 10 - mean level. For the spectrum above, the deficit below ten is -5.2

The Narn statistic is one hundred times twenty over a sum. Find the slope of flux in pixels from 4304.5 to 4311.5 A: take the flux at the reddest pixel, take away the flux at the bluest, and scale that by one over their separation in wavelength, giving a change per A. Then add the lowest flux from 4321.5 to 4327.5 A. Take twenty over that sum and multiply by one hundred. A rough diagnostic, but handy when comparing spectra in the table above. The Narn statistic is 311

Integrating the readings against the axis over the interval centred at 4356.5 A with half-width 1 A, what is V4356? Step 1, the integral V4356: 28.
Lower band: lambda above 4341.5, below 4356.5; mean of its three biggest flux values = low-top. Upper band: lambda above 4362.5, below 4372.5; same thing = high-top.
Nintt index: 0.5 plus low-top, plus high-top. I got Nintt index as 33.4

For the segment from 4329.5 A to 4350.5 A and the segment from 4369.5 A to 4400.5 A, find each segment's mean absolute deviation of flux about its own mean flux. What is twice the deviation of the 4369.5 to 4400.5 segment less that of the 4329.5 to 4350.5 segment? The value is 1.5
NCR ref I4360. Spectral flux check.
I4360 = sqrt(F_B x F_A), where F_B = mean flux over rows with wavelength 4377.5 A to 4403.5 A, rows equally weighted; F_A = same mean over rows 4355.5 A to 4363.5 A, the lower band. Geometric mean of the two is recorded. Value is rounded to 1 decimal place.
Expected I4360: 14.4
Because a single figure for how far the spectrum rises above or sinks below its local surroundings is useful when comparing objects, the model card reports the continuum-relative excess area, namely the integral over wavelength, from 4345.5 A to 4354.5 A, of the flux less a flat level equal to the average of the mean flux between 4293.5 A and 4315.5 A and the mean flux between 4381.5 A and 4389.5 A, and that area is 32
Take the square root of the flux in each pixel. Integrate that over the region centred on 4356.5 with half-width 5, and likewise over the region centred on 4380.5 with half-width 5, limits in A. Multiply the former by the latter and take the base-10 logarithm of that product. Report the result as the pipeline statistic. 3.12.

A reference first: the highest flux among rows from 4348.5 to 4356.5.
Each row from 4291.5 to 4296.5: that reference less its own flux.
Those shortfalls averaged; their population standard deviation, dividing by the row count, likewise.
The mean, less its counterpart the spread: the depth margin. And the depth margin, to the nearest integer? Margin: 3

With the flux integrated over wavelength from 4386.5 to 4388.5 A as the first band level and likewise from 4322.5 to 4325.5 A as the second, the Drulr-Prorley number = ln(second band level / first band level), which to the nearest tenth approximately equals 0.1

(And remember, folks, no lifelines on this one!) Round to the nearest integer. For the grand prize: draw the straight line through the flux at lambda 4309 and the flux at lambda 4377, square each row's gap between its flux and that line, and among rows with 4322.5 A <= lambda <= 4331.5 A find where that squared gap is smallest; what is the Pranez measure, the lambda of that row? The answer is 4324 A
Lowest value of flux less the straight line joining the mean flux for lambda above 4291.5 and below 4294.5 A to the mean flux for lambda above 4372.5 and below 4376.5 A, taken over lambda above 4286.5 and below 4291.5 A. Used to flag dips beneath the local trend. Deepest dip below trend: -2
